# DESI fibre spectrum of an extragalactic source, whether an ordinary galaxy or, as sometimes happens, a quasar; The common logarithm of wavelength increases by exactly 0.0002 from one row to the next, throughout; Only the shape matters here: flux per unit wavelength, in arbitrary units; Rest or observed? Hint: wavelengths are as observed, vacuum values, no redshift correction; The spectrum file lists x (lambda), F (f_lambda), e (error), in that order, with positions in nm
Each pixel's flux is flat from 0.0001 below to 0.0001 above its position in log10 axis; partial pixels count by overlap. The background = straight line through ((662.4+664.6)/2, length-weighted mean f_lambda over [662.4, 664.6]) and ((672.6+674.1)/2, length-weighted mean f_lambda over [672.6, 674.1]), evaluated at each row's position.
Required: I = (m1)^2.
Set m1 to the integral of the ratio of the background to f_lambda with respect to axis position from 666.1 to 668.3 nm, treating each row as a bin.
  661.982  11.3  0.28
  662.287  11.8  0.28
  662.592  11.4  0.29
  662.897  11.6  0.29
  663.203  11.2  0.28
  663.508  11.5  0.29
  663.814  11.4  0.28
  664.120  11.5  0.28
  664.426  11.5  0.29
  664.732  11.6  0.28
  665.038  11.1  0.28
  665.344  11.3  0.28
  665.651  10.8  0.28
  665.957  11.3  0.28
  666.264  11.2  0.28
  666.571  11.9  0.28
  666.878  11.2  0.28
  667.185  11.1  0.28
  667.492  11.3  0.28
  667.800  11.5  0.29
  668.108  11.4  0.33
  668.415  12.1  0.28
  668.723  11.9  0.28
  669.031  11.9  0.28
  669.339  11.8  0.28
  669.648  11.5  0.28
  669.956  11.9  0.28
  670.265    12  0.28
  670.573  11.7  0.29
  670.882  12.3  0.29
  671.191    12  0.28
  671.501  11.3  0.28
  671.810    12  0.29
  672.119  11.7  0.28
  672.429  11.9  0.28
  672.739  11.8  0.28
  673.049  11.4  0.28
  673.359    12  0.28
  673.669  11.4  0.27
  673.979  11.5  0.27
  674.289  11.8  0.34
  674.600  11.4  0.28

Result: 4.96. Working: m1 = 2.23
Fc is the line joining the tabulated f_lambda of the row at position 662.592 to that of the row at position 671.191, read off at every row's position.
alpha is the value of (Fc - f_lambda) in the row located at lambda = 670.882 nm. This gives -0.32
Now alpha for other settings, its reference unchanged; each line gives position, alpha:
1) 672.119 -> 0.36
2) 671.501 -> 0.72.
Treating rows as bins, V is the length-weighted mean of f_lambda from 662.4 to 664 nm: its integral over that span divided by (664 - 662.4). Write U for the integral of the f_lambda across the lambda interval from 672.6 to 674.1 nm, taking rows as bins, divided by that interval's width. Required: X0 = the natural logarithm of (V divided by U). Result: -0.02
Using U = 11.6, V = 11.4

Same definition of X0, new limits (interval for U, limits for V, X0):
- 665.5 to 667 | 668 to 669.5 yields 0.05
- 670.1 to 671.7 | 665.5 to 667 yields -0.05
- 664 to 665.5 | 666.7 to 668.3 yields -0.01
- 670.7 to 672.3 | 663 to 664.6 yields -0.04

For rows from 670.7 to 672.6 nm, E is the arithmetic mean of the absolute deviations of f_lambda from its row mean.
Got 0.244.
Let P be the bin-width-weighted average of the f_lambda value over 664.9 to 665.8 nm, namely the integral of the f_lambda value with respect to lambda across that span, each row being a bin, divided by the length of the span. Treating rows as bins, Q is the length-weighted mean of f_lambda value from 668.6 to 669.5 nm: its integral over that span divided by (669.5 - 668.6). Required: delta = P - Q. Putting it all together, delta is -0.8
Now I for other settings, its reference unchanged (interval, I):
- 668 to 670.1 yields 4.23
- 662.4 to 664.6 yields 4.84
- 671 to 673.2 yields 4.73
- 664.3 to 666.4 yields 4.60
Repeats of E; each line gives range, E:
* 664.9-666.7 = 0.233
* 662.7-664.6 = 0.100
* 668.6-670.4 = 0.122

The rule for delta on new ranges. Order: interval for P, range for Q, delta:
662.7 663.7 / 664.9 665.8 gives 0.4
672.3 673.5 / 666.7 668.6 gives 0.3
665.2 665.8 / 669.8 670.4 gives -0.9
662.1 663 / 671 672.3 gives -0.2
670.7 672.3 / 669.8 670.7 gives 0.0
